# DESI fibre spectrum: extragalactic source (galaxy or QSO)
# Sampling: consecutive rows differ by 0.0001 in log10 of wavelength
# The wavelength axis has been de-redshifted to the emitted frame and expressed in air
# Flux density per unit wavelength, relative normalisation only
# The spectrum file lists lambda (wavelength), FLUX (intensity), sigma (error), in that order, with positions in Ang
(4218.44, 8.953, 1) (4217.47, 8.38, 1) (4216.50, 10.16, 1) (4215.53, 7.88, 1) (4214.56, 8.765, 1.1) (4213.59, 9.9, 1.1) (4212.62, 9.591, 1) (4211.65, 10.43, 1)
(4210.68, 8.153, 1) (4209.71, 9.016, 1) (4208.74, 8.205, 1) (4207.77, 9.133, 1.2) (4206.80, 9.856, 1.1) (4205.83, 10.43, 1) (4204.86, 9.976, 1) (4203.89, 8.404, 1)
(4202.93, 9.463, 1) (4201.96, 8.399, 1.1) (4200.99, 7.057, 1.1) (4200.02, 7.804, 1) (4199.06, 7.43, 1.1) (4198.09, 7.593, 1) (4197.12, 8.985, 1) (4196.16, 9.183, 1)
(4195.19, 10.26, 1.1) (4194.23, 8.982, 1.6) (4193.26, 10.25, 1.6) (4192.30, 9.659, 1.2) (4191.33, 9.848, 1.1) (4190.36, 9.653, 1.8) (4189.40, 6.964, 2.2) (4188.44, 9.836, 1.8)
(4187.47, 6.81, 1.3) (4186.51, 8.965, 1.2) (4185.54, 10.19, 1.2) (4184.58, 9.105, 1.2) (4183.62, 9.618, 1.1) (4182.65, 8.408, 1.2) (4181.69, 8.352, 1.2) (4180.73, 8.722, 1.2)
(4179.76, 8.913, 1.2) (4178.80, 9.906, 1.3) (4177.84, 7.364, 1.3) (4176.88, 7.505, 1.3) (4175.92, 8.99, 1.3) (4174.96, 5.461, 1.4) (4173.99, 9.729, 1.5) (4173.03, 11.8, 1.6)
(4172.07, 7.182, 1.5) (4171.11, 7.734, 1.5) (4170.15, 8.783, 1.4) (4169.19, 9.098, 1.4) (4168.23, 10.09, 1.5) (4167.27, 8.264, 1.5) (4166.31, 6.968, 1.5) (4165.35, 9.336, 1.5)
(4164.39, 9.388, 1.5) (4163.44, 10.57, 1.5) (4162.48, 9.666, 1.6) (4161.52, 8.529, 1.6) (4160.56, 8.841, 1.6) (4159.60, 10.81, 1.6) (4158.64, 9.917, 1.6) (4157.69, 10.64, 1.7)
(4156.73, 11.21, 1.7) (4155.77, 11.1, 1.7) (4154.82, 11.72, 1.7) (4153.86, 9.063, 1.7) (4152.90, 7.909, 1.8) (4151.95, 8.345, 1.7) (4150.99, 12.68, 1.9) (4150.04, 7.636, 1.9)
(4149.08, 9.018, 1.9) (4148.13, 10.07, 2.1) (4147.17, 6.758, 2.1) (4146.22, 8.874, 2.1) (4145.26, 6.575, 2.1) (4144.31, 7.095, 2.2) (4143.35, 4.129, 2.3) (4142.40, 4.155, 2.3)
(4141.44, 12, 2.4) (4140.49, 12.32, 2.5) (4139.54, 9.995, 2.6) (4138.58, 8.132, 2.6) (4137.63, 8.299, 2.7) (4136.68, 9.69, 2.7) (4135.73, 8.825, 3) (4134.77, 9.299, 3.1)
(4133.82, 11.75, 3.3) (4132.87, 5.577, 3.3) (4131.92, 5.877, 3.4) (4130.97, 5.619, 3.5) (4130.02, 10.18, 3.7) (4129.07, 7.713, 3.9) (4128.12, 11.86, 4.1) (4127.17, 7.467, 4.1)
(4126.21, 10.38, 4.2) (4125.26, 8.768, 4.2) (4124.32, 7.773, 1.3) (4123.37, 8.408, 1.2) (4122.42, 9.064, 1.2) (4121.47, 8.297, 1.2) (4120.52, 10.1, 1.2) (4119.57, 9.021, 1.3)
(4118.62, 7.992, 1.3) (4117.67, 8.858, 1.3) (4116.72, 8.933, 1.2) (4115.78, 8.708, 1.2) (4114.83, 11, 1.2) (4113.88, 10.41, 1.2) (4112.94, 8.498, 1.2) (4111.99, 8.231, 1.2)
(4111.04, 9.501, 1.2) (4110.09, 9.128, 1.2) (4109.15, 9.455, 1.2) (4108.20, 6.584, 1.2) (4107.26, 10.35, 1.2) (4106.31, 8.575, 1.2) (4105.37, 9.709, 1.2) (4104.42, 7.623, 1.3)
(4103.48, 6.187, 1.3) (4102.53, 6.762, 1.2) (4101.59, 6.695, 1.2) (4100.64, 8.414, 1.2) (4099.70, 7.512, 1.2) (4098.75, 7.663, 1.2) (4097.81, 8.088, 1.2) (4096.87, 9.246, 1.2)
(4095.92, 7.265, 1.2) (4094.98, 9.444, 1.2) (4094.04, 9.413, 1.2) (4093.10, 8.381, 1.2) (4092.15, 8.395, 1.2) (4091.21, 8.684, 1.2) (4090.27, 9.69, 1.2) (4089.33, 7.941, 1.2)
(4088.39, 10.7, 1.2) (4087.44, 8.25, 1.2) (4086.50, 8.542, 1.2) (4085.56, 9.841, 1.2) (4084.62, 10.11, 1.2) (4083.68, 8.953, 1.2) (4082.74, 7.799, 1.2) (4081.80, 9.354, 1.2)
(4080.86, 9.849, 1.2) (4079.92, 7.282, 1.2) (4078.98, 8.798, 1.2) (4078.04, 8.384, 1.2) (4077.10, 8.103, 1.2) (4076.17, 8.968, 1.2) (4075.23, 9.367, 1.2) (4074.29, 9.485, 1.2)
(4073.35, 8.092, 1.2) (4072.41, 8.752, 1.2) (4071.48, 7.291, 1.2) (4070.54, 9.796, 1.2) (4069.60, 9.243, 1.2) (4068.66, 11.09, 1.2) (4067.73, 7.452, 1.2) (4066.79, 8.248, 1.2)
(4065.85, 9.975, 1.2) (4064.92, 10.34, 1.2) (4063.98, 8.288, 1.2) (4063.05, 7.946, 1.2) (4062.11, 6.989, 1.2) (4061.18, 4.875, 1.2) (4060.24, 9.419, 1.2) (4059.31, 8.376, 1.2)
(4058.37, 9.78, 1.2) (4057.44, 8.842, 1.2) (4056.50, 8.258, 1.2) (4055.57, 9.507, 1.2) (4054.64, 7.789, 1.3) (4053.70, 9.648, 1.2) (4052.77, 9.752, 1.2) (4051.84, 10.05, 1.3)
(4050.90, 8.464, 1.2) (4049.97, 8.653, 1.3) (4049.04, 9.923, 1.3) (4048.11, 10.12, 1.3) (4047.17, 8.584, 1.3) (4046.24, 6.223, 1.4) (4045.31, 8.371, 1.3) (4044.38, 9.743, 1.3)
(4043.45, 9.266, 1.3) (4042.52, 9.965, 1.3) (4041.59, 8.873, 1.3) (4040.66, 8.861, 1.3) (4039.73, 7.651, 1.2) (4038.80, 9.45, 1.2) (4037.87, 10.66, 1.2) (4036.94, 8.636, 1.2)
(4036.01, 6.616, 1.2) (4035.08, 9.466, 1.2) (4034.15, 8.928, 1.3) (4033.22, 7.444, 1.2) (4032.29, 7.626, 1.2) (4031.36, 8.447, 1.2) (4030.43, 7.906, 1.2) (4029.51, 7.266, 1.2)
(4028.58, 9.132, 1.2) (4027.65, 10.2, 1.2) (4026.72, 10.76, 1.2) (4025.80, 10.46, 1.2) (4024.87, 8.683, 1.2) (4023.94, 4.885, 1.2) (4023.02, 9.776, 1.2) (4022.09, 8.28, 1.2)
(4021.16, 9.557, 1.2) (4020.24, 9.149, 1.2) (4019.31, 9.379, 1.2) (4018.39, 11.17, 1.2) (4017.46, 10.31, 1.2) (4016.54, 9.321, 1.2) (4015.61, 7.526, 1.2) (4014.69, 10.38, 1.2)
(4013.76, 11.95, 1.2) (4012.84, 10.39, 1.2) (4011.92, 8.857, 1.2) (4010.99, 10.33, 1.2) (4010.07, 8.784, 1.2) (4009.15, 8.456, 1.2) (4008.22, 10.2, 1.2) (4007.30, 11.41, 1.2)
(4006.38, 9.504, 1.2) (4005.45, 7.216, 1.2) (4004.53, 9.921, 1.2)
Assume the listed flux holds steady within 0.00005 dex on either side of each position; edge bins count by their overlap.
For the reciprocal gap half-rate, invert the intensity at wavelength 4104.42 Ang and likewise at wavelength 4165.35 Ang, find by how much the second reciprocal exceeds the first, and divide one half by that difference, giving -21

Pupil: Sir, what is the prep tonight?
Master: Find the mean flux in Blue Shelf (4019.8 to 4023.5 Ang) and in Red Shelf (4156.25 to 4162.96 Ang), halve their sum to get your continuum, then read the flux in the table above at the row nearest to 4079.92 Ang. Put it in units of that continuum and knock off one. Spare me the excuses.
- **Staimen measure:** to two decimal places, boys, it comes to -0.24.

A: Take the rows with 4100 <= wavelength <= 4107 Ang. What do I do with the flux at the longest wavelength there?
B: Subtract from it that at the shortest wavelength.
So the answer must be 0.16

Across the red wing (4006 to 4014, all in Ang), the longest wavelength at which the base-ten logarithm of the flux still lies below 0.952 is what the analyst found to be 4011.92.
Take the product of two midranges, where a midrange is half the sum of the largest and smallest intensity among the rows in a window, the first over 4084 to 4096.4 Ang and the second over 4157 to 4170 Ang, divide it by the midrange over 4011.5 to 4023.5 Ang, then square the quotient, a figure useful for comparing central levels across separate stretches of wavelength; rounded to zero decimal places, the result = 67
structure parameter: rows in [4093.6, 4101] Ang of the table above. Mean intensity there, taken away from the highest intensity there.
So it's 1.1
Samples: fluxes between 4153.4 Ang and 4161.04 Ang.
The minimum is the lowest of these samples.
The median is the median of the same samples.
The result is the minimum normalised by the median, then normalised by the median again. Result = 0.077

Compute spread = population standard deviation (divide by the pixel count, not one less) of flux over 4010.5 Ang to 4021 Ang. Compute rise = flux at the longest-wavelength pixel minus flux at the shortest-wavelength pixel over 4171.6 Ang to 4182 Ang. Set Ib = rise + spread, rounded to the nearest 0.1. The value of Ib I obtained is 2.3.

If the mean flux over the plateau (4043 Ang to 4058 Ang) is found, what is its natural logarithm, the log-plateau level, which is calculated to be 2.19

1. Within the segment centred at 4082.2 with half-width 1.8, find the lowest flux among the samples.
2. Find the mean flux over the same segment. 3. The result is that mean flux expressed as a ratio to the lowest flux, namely 1.15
